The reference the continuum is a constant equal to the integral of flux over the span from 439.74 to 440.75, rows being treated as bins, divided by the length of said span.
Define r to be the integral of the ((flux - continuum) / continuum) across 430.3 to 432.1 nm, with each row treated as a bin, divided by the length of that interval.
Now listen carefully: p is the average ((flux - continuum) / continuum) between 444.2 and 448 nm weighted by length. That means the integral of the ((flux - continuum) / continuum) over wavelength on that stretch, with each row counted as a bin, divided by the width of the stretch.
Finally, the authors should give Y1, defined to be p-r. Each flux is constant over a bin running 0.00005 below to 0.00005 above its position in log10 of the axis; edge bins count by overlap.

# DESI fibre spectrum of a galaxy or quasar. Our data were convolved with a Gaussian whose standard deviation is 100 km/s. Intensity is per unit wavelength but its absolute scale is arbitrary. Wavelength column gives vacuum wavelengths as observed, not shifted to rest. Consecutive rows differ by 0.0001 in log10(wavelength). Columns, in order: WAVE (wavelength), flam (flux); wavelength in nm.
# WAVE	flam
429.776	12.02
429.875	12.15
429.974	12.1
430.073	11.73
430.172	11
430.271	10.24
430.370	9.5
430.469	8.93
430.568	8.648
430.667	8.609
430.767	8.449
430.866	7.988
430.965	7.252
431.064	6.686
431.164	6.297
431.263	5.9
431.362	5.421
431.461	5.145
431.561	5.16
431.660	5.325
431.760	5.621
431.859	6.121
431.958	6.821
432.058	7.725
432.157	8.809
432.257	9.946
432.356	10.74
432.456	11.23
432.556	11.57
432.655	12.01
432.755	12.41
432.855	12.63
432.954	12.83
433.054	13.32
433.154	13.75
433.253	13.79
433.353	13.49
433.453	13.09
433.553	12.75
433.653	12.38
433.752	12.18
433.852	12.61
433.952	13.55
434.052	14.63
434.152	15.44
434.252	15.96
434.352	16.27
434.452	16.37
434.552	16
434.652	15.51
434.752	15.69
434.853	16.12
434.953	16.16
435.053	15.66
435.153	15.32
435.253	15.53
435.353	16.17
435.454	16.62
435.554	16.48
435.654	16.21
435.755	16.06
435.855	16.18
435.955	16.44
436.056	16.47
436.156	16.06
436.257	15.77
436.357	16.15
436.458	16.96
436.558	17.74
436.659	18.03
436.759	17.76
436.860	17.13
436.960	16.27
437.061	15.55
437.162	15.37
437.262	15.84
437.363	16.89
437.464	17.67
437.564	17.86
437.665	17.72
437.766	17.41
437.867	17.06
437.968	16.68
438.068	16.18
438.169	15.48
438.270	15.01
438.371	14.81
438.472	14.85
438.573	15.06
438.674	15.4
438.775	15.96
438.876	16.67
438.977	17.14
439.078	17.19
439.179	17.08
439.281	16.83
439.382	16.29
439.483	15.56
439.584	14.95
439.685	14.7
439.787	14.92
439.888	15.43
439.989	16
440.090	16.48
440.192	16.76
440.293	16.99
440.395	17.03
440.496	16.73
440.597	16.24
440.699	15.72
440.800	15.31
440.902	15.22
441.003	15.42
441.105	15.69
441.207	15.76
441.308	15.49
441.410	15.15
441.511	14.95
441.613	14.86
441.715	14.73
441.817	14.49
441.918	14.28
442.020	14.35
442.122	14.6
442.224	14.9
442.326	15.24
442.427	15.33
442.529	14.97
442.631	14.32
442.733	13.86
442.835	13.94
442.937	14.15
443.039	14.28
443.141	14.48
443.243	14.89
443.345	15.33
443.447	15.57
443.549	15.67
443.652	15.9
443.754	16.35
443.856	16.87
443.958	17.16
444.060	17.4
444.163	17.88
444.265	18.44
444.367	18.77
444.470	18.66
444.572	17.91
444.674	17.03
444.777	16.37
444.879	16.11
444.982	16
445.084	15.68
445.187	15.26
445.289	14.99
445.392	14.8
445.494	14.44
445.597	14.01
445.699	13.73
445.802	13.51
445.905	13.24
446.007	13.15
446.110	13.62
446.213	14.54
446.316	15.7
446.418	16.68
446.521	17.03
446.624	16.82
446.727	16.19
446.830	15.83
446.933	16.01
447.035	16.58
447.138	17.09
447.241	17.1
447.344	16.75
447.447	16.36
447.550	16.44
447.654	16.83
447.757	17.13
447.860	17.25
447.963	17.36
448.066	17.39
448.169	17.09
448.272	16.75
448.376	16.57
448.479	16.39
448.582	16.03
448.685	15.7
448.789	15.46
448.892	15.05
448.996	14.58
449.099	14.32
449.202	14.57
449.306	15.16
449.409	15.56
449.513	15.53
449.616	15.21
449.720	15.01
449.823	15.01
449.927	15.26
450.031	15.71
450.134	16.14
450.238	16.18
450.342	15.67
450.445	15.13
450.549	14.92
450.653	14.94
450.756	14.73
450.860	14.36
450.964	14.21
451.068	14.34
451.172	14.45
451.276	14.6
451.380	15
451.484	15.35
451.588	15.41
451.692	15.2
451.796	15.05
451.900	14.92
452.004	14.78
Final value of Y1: 0.6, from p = -0.01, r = -0.57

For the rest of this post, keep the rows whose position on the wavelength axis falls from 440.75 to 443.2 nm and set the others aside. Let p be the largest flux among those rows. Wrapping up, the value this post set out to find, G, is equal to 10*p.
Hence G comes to 158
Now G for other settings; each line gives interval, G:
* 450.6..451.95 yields 154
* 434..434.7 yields 164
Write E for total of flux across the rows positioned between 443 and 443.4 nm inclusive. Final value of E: 59.0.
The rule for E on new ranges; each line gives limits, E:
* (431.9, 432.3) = 33.3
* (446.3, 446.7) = 66.2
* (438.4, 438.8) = 61.3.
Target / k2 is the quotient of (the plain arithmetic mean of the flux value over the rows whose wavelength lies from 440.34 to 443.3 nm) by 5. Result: 3.01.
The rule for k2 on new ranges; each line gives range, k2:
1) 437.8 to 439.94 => 3.17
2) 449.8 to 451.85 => 3.02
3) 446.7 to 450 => 3.21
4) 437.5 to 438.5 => 3.26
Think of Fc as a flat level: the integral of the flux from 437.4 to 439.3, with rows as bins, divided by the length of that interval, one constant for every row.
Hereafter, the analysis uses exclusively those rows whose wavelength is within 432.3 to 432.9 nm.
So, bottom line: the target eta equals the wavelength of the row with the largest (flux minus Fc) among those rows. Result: 432.855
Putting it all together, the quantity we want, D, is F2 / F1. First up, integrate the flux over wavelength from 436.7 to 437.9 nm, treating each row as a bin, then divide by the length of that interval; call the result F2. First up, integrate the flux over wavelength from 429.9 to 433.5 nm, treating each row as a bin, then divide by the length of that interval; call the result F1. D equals 1.78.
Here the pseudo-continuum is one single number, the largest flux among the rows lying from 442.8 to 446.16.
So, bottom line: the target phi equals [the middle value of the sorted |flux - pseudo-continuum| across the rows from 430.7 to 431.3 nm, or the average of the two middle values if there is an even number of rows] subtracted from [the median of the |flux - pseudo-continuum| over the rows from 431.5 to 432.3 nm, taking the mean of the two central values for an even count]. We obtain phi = 0.5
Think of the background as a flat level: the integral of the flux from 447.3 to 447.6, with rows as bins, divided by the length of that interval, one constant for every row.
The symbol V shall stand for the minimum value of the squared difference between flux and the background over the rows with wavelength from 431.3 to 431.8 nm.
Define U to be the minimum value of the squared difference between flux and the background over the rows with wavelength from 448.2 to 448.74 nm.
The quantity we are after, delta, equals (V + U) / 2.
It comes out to 59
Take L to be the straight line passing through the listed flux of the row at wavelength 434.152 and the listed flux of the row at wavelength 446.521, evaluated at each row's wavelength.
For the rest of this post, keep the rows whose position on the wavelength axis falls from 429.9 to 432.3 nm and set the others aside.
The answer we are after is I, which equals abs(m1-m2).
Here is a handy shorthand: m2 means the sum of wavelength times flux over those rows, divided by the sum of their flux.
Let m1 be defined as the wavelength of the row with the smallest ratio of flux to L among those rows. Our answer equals 0.46 nm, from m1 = 431.461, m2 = 431.00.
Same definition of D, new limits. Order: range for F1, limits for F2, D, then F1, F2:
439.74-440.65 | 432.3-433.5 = 0.77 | 16.3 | 12.6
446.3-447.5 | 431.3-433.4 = 0.59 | 16.5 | 9.7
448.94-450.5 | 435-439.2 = 1.07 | 15.3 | 16.4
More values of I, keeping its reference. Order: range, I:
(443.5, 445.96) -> 1.23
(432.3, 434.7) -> 1.22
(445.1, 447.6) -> 0.40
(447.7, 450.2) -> 0.18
